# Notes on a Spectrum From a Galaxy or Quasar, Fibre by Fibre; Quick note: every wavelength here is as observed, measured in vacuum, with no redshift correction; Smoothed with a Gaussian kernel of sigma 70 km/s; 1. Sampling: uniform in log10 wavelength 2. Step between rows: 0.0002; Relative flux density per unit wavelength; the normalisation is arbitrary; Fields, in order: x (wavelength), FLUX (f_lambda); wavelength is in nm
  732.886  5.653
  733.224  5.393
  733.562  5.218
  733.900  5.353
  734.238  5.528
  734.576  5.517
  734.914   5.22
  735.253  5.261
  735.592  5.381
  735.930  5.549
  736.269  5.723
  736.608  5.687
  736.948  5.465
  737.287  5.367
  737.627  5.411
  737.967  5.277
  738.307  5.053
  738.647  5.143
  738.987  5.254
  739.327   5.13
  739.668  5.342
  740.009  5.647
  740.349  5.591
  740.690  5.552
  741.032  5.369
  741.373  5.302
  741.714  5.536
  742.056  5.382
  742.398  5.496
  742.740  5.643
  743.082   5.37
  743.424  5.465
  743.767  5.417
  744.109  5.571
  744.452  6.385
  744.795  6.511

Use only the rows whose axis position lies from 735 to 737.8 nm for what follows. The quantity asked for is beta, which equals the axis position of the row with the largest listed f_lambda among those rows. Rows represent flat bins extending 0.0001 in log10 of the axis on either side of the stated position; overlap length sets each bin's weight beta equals 736.269 nm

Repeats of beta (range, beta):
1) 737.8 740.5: 740.009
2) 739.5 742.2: 740.009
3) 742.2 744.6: 744.452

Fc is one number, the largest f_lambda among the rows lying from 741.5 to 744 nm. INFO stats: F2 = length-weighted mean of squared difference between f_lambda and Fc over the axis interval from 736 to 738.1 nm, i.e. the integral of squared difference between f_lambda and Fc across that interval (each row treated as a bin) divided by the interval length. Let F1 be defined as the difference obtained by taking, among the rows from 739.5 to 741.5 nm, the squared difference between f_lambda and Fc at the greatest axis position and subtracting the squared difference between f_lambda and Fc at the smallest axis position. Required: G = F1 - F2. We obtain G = -0.02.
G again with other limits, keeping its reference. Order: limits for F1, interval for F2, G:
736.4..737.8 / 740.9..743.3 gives 0.00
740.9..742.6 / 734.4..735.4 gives -0.17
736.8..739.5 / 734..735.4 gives 0.14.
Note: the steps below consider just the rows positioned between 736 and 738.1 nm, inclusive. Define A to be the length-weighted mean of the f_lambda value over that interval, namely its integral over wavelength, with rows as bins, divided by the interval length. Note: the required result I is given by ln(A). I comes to 1.70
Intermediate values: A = 5.49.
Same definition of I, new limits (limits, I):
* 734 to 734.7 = 1.71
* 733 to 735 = 1.68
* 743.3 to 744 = 1.70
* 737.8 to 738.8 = 1.64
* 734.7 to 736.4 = 1.69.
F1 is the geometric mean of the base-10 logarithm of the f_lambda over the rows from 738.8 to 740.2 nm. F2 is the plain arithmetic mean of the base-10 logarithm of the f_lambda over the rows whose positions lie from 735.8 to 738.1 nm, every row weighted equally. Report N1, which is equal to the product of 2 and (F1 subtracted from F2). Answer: 0.025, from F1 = 0.727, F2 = 0.740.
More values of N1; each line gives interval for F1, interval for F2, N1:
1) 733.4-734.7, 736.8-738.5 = -0.014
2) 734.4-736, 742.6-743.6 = 0.017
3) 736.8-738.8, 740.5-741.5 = 0.020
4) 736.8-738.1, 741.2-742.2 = 0.004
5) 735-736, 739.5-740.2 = 0.016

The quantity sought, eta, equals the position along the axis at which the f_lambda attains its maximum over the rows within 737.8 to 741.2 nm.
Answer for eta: 740.009 nm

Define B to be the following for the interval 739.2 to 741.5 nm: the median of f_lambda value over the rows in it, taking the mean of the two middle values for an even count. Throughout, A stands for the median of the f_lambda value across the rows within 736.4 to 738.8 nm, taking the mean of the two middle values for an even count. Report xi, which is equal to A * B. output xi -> 28.8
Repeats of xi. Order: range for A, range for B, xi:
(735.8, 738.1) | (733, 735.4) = 29.3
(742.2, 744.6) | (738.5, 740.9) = 29.4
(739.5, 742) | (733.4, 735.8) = 29.6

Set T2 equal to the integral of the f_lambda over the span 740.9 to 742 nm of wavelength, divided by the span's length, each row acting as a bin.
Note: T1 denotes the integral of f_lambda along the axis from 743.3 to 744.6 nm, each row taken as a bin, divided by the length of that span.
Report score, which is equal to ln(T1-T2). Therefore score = -1.20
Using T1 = 5.71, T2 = 5.40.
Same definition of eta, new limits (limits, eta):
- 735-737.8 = 736.269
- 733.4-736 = 735.930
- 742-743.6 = 742.740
